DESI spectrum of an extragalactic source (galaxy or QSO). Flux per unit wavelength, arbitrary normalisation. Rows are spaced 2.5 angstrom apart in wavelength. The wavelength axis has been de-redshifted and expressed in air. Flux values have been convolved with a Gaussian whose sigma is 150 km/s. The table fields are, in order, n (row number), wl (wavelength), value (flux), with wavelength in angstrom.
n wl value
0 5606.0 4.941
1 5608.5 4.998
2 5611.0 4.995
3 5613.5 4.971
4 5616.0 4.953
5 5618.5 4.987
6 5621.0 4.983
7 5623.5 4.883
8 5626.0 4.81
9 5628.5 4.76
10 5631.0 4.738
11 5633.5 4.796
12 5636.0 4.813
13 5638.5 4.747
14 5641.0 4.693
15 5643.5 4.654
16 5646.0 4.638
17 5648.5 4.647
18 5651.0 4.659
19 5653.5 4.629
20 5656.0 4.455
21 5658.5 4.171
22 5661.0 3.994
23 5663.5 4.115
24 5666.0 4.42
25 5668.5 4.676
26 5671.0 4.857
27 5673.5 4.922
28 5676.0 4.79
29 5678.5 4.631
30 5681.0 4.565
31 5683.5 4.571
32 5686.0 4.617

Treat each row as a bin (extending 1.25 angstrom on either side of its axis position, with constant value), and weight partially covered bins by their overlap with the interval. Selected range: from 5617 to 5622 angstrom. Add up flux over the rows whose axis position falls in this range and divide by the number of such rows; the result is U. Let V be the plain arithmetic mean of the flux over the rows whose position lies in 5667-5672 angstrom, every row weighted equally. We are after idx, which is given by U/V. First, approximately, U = 5.0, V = 4.8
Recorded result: 1.05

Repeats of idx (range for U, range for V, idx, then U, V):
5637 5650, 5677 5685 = 1.02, 4.7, 4.6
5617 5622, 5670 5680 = 1.04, 5.0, 4.8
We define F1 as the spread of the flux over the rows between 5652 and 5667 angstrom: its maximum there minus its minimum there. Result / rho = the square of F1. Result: 0.403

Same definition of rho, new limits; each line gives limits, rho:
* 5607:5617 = 0.002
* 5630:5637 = 0.006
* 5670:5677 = 0.017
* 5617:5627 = 0.031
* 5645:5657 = 0.042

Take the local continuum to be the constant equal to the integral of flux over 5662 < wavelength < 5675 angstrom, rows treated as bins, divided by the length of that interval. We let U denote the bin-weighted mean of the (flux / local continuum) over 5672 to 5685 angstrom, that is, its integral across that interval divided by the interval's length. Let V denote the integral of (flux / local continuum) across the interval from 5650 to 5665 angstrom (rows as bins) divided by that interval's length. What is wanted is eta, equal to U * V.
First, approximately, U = 1.02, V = 0.94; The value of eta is 0.97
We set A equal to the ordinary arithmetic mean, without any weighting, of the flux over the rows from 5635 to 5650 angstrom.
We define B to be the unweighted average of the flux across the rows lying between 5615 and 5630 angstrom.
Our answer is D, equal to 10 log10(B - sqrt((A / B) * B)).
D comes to 4.36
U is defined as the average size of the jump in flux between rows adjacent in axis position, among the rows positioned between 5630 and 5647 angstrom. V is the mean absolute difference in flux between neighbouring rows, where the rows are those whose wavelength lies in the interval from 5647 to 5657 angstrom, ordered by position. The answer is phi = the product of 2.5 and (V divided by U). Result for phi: 4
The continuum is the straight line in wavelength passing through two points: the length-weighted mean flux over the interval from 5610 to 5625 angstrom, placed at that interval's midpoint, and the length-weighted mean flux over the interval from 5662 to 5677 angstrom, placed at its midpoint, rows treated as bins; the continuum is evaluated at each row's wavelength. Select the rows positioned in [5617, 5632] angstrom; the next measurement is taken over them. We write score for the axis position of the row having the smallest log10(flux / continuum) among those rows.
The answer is 5631.0 angstrom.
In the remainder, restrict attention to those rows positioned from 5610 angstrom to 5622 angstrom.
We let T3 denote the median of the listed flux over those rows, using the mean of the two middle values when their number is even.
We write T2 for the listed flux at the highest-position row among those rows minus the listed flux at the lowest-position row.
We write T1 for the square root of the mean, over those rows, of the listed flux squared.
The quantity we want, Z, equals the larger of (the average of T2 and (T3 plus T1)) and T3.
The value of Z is 4.98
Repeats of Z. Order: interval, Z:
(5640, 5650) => 4.65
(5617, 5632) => 4.85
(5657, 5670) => 4.48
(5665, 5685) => 4.74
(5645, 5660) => 4.63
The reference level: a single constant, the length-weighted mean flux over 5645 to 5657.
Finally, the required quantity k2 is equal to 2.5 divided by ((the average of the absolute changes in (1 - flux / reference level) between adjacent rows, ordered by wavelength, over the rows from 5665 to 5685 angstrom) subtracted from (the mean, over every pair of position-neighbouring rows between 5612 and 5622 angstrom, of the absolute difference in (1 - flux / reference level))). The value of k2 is -110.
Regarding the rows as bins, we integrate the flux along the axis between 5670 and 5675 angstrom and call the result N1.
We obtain 24.4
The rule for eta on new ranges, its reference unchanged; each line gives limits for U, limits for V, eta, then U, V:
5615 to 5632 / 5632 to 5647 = 1.09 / 1.06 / 1.03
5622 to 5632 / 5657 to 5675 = 1.02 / 1.05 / 0.97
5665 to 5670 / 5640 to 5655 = 1.01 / 1.00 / 1.01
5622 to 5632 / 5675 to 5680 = 1.07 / 1.05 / 1.02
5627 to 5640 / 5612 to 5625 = 1.12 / 1.04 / 1.08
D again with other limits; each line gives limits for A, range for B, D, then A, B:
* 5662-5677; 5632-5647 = 4.10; 4.63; 4.7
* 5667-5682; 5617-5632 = 4.29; 4.74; 4.9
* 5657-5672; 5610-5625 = 4.58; 4.37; 5.0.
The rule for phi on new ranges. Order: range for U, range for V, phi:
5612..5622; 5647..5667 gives 21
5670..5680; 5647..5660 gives 3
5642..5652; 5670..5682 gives 21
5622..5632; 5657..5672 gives 11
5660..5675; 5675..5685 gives 1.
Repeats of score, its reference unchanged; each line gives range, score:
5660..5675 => 5661.0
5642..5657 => 5656.0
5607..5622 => 5608.5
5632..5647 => 5646.0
